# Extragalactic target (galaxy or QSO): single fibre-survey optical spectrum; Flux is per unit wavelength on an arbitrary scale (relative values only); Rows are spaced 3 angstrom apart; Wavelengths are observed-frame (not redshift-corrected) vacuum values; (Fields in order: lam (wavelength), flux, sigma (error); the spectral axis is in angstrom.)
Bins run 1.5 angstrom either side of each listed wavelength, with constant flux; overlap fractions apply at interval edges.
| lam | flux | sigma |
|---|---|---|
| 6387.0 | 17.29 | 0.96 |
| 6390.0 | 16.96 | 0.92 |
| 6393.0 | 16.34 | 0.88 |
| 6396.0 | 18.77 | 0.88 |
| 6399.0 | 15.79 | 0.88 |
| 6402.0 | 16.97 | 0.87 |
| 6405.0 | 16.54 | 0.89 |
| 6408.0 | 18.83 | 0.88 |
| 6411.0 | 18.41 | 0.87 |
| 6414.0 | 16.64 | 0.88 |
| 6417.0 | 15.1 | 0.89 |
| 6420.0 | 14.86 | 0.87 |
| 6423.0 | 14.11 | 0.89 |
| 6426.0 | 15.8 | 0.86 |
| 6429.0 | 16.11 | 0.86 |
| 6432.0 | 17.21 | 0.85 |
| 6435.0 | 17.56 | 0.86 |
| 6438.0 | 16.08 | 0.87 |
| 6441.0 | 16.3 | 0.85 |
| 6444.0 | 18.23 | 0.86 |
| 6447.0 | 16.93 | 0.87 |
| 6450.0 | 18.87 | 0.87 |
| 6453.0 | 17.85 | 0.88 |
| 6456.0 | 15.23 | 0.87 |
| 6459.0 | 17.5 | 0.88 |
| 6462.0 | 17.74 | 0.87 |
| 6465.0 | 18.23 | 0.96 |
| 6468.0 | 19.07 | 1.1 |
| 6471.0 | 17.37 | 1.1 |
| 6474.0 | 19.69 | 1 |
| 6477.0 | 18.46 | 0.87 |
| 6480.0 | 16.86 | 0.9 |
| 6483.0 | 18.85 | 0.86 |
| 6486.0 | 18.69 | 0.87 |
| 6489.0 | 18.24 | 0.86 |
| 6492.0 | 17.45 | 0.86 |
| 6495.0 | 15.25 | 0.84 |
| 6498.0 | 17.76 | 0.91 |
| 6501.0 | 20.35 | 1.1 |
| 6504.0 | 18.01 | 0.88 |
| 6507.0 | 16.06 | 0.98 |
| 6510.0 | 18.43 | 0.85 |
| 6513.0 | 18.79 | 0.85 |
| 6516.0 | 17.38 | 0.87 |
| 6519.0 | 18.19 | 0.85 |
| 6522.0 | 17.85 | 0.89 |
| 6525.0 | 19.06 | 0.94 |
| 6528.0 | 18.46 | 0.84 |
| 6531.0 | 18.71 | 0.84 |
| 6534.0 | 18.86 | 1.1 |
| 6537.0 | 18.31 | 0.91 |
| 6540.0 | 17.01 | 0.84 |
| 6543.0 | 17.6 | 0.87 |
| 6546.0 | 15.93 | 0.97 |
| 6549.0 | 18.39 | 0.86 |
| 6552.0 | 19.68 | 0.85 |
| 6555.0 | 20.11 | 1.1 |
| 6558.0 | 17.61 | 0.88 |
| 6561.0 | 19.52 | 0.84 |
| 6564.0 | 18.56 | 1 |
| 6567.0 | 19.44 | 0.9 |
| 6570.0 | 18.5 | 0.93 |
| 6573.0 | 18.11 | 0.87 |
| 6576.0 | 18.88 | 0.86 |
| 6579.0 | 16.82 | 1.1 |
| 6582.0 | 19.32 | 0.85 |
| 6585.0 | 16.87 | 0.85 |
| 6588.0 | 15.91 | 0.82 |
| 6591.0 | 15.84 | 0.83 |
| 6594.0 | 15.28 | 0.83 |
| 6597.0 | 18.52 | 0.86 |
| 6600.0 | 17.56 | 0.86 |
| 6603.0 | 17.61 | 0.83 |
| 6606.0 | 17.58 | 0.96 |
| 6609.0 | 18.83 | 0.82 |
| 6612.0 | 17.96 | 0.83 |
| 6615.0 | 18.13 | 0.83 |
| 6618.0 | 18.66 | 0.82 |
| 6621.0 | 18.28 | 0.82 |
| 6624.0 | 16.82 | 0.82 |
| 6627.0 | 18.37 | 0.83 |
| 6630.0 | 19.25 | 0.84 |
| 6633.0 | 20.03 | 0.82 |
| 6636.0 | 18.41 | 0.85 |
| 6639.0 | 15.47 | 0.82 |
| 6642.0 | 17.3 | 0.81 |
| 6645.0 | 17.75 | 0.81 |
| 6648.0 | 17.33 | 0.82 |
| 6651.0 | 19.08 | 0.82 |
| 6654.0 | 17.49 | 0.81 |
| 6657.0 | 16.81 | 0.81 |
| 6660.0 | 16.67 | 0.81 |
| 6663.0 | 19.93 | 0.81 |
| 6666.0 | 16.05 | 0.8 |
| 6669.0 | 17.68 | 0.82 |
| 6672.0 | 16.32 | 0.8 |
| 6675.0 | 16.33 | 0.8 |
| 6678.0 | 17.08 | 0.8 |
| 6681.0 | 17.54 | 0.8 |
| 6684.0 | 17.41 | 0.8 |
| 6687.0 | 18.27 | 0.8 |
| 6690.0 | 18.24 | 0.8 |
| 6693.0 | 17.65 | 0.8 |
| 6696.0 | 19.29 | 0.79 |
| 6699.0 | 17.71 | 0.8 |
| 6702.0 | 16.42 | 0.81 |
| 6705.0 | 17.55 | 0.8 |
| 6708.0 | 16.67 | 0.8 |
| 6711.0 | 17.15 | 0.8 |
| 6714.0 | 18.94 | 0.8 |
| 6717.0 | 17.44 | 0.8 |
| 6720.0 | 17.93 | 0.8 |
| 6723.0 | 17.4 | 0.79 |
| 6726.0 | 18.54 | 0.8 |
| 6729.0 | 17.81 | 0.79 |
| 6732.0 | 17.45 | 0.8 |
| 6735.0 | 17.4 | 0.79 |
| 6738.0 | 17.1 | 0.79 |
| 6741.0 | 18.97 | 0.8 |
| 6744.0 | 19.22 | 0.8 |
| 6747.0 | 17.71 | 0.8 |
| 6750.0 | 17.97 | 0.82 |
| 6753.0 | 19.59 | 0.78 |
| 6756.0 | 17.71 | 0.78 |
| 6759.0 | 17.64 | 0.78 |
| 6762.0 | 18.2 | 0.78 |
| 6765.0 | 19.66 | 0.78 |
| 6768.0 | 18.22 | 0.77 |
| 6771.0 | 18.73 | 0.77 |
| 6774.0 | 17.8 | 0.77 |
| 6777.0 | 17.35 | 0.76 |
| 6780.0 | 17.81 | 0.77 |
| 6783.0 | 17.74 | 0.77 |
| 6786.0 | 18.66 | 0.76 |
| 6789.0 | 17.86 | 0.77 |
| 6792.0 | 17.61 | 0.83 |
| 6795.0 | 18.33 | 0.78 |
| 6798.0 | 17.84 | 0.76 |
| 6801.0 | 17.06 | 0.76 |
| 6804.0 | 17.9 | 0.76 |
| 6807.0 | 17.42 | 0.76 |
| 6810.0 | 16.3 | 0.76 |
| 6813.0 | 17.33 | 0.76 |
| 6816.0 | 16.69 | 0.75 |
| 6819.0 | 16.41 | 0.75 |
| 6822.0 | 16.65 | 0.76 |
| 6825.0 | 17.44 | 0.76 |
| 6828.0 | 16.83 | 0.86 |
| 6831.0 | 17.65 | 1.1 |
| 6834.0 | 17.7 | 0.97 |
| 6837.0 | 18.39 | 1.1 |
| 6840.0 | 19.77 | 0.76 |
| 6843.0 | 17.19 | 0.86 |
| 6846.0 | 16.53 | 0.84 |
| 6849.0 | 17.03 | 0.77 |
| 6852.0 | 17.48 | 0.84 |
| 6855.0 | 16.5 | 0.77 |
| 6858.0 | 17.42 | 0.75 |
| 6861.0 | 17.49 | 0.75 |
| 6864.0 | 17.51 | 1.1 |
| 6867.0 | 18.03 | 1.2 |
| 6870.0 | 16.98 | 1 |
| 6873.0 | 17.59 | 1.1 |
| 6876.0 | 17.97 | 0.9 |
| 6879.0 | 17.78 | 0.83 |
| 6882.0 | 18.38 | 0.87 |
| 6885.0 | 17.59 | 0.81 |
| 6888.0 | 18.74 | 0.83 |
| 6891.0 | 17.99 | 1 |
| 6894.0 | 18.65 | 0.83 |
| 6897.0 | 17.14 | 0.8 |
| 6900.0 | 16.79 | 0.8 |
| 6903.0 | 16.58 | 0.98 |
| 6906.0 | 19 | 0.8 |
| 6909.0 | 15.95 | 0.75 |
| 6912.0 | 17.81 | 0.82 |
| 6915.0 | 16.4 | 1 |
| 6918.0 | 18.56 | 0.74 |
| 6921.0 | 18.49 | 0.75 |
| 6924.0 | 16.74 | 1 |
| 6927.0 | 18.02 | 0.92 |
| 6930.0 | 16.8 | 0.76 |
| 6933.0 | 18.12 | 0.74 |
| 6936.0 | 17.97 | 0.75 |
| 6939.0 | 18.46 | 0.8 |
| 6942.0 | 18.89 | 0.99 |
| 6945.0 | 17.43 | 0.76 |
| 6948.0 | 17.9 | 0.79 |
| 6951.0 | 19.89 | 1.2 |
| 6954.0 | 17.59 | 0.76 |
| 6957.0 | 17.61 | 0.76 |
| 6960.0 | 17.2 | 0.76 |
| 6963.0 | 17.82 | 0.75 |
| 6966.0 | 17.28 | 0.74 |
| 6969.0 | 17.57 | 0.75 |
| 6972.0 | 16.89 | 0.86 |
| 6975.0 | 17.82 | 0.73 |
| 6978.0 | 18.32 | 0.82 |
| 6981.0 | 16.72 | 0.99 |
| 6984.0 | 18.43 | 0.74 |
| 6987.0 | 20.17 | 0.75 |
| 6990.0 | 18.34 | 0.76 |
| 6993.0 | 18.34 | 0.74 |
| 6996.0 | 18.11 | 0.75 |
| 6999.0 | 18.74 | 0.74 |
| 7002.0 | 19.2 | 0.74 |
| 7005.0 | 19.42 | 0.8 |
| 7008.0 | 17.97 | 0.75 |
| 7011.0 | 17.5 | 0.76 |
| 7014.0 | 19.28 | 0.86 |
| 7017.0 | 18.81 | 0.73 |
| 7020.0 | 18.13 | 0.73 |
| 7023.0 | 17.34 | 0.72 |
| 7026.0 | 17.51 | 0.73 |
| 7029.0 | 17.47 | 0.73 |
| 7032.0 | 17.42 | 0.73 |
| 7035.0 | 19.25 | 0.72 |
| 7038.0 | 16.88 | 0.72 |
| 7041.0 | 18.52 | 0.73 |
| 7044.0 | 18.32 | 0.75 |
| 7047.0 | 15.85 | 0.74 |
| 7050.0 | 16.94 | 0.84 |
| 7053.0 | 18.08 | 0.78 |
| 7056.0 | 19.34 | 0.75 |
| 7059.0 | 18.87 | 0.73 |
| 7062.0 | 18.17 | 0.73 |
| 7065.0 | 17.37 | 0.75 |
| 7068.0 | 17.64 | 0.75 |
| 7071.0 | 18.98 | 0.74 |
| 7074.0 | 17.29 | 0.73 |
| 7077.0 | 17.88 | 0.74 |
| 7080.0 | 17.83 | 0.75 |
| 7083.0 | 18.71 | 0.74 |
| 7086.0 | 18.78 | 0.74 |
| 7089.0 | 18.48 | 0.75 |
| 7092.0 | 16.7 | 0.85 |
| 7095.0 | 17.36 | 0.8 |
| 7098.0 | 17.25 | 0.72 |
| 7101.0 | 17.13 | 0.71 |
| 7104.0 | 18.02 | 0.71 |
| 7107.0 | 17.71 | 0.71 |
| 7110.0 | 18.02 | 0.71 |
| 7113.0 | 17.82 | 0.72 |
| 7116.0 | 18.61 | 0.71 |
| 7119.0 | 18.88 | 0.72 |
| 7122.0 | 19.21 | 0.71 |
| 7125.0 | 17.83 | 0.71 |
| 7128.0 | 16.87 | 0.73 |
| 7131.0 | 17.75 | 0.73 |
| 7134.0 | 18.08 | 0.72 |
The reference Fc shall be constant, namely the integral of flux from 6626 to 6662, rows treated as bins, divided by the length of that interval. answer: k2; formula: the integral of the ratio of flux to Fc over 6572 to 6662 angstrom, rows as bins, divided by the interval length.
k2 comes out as 0.99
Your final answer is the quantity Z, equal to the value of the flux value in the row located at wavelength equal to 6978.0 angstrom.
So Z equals 18.32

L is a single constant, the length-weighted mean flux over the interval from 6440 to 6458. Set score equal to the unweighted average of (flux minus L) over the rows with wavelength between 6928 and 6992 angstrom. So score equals 0.69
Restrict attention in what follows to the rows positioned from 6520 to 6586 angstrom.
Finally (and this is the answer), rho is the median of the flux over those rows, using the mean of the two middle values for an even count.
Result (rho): 18.5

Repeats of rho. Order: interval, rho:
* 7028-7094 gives 18.0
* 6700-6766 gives 17.7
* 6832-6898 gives 17.6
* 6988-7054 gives 18.1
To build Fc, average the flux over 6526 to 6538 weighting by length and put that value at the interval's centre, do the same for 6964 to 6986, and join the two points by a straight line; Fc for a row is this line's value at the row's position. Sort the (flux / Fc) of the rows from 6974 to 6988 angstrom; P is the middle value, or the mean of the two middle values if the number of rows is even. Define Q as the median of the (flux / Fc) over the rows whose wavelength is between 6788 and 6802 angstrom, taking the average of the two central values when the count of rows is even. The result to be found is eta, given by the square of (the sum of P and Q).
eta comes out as 4.1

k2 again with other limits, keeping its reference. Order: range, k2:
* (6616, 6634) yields 1.04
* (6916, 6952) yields 1.01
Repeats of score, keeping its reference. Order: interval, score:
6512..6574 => 1.12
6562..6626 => 0.52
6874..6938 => 0.42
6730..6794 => 0.85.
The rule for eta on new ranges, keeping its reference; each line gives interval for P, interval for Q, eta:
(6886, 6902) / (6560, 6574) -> 4.0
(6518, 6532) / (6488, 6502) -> 3.8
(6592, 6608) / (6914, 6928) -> 3.9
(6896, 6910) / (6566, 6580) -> 3.8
